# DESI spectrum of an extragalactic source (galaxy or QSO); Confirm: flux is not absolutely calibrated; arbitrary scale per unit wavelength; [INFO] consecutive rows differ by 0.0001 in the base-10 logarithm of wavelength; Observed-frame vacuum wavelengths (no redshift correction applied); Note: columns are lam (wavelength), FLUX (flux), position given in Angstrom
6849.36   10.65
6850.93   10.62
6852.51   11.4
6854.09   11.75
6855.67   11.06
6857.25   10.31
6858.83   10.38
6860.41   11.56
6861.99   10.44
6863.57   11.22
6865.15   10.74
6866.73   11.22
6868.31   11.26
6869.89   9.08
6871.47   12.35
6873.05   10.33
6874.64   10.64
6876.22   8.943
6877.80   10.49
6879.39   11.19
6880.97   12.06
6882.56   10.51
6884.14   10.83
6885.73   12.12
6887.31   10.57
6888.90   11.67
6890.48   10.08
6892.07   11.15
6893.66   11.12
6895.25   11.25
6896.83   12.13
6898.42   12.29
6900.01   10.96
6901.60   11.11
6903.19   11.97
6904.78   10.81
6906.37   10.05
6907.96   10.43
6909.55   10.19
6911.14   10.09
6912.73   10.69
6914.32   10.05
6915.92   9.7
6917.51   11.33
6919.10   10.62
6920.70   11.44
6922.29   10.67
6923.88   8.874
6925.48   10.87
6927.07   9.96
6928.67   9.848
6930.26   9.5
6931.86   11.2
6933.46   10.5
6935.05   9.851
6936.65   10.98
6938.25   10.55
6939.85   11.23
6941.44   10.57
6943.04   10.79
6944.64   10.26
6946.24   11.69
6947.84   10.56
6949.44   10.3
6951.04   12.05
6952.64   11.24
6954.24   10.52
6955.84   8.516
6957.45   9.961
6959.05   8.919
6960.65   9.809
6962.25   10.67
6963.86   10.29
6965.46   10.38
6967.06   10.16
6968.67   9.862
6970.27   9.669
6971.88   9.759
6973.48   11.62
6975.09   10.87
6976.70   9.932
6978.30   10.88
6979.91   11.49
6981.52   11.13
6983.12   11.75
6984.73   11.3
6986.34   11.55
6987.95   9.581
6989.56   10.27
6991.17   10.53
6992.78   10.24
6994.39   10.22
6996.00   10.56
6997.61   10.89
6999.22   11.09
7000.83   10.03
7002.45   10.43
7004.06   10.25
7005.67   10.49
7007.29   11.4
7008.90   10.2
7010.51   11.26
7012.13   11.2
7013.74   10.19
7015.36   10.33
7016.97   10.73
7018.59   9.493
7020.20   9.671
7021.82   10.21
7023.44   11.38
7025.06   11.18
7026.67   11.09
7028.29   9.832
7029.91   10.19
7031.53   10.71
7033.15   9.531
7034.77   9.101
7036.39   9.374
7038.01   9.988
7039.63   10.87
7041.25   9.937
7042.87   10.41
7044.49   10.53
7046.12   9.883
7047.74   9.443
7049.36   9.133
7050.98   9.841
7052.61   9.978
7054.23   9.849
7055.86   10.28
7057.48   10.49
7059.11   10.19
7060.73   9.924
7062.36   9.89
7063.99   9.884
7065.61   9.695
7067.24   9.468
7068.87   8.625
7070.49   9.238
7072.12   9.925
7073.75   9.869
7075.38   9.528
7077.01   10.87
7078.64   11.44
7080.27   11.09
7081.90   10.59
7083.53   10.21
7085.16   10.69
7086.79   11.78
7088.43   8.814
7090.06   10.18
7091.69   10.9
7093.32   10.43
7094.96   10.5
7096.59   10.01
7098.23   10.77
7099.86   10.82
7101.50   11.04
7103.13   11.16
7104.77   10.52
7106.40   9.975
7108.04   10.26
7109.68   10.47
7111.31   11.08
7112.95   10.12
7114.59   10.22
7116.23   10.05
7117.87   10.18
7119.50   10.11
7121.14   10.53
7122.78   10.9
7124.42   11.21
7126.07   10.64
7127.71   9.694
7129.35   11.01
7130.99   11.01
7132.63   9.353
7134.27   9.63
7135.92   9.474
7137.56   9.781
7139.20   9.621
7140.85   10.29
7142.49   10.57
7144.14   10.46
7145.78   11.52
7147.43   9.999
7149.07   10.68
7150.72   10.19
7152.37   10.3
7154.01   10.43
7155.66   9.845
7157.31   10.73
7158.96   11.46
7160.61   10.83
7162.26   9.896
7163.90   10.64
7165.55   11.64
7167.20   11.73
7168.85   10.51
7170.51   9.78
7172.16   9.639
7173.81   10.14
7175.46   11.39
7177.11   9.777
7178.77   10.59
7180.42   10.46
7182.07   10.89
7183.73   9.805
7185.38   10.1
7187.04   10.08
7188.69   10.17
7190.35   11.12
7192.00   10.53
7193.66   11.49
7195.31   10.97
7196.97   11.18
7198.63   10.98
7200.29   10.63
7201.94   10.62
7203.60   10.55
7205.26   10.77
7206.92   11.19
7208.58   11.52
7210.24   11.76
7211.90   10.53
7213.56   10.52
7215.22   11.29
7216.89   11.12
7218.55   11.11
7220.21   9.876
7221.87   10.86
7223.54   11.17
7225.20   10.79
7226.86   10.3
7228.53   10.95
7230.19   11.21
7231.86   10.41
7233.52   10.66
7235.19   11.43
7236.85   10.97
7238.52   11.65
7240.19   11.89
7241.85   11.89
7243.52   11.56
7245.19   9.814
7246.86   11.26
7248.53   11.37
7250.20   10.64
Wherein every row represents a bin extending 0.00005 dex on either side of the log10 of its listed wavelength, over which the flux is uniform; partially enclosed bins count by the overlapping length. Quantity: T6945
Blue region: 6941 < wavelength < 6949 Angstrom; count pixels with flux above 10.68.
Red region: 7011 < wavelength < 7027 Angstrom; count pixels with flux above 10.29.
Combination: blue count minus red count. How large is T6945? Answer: -4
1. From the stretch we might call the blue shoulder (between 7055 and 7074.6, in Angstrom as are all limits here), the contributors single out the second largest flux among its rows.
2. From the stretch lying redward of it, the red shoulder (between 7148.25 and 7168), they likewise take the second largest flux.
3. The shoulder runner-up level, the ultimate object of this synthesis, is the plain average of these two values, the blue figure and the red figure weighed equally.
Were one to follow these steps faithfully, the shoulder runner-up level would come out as 11.0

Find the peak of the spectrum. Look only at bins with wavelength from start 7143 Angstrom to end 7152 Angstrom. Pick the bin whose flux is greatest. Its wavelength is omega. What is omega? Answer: 7145.78 Angstrom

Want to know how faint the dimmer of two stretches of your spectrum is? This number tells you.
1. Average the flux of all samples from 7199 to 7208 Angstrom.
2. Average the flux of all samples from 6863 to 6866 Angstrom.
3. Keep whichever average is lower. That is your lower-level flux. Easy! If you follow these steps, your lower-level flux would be 10.8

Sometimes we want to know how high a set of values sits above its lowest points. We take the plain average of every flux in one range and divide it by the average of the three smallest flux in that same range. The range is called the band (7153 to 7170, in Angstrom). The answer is 1.07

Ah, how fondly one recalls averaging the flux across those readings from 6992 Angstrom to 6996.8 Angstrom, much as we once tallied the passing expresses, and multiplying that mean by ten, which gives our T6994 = 103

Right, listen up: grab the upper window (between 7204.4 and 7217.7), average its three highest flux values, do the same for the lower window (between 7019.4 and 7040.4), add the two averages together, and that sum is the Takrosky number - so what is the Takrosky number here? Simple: 22.7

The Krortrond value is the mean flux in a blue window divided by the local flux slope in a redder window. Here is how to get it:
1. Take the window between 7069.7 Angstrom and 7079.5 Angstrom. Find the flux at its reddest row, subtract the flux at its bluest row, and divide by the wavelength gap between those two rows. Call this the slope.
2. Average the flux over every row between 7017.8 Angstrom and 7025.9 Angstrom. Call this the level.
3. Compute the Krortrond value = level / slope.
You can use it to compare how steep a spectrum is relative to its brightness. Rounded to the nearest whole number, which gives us 38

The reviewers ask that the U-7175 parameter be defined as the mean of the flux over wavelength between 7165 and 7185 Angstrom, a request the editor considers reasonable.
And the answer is 10.5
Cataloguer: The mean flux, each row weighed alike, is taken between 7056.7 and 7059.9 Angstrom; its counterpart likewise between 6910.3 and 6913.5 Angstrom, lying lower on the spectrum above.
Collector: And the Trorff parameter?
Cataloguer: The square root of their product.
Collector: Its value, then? 10.36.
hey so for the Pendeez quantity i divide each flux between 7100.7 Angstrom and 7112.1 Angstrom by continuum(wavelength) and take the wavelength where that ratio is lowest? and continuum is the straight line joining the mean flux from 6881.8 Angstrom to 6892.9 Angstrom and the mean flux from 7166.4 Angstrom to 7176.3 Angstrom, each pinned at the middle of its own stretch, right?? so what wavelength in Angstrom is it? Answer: 7106.40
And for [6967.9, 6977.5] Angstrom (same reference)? 6970.27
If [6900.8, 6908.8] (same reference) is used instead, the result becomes 6906.37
